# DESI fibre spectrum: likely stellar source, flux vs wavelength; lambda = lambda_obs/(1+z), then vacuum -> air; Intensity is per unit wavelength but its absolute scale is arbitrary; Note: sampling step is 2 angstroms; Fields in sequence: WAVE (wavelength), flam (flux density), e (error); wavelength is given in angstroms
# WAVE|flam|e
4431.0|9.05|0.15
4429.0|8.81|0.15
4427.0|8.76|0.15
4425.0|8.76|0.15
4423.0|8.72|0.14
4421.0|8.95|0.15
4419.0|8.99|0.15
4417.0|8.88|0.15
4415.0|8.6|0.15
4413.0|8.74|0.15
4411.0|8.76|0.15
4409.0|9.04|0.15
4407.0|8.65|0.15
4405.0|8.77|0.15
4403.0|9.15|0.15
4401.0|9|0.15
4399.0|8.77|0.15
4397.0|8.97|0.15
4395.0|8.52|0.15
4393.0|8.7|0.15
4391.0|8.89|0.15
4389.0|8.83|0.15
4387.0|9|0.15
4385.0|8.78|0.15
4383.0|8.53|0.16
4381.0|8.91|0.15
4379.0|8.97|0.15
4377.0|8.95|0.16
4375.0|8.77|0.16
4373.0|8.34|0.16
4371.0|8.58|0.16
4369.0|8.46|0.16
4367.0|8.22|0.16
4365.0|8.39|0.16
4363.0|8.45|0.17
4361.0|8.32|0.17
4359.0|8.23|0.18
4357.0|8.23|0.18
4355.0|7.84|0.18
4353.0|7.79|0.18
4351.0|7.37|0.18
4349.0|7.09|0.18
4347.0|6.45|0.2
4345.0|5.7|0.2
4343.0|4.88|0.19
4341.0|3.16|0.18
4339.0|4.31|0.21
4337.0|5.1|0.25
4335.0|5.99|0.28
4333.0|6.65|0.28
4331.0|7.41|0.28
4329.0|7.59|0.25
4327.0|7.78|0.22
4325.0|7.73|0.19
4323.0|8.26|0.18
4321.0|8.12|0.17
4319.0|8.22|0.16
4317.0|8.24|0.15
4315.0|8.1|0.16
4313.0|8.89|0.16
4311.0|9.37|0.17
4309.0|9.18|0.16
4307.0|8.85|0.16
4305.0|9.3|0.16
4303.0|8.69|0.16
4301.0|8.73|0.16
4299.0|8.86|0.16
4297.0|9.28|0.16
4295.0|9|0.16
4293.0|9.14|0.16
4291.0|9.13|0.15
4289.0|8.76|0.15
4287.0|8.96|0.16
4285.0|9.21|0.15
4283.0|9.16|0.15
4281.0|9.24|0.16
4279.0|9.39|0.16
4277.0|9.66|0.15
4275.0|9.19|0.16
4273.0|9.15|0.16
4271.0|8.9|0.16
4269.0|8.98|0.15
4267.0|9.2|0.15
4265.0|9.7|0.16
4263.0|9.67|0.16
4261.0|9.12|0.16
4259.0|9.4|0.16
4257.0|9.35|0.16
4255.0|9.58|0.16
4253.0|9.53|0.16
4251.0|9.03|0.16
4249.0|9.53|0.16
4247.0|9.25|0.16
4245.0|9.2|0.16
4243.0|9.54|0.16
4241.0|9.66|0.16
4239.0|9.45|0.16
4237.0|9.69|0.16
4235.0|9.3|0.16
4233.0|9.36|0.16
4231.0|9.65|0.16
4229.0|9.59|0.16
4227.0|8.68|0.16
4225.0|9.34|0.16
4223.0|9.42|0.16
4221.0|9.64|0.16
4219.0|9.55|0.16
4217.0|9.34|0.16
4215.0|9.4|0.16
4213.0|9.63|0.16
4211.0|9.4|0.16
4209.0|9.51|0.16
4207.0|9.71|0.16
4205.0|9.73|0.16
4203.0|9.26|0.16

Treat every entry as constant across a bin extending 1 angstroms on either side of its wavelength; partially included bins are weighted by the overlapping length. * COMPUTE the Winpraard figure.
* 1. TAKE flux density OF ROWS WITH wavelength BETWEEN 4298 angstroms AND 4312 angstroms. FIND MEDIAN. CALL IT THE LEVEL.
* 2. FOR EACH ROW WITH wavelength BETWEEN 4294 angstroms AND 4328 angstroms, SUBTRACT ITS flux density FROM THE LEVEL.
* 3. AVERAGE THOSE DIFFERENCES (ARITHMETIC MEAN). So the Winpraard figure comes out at 0.24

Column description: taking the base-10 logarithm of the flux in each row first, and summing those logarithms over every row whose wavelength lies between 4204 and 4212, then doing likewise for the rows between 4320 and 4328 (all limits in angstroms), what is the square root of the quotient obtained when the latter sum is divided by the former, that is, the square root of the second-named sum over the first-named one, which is 0.96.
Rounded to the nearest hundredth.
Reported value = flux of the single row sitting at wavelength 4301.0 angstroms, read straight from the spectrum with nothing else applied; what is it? 8.73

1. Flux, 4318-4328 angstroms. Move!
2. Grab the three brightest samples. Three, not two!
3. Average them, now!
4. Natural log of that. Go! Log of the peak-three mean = 2.10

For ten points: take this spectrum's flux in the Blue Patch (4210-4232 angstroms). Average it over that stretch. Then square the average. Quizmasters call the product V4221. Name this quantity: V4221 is 89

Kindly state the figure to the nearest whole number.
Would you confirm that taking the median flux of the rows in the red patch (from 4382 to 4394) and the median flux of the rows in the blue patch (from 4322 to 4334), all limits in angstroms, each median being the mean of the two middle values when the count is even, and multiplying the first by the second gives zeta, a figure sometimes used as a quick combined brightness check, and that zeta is 67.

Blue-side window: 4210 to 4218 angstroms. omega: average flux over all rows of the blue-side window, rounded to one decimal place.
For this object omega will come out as 9.4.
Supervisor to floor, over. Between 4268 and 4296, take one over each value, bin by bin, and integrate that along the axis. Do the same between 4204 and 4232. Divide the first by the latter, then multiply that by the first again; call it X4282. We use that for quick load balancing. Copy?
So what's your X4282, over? 3.18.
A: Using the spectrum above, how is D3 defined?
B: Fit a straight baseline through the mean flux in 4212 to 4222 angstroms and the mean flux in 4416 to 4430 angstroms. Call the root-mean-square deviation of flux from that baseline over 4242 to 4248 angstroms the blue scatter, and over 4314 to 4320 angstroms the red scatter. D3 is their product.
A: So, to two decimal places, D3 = 0.17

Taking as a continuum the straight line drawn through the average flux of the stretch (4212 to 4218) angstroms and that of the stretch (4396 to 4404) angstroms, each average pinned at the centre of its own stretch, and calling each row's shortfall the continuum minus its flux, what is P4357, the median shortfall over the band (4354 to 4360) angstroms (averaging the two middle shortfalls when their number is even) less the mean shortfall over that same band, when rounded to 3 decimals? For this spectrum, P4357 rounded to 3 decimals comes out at -0.130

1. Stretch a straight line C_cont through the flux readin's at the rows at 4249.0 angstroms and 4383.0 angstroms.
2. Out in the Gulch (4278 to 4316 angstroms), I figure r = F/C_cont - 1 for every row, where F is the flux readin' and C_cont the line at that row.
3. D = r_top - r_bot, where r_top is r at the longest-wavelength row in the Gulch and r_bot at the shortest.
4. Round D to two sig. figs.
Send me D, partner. -0.11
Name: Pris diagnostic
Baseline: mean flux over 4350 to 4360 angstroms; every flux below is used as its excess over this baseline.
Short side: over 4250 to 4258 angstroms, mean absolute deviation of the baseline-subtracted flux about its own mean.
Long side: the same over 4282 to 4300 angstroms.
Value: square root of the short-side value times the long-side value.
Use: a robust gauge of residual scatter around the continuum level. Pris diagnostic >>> 0.16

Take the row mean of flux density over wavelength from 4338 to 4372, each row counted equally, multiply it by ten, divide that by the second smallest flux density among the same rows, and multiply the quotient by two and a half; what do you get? 41.4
